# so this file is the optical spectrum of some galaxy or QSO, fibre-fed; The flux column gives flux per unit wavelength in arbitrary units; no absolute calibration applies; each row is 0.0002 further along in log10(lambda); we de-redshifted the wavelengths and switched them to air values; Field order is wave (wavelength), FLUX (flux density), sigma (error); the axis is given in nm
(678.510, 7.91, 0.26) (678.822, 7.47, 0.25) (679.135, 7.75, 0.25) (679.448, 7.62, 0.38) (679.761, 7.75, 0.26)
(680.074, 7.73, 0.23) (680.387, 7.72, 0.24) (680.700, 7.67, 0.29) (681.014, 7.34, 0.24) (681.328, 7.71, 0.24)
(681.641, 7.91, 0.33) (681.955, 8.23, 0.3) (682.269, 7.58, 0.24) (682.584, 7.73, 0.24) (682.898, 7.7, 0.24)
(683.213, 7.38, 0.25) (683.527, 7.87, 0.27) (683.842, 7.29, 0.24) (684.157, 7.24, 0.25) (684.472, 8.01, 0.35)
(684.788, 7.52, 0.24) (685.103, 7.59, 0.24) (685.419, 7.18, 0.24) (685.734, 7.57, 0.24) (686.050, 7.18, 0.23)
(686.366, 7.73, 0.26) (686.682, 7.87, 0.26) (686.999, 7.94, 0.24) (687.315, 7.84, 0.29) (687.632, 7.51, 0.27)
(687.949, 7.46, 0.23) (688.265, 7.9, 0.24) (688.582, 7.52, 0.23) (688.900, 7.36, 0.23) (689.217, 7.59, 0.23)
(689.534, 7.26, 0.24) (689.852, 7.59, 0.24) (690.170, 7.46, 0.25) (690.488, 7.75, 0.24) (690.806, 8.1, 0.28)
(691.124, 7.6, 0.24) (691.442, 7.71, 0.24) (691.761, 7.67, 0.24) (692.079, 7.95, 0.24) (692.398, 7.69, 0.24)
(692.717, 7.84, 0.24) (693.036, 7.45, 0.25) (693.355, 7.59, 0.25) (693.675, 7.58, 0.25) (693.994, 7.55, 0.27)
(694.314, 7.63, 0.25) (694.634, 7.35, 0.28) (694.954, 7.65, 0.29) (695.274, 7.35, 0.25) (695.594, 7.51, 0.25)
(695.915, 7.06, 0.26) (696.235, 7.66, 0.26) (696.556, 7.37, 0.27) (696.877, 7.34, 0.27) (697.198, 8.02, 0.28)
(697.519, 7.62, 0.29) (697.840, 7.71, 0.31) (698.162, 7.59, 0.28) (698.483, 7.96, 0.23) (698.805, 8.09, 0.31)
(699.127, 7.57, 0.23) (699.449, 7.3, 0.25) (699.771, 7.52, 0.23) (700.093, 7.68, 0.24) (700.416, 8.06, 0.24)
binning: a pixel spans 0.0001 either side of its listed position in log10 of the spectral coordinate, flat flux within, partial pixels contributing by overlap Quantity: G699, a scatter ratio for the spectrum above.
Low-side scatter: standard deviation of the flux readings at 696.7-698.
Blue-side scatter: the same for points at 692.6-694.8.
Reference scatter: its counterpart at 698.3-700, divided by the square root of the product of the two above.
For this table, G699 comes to 1.58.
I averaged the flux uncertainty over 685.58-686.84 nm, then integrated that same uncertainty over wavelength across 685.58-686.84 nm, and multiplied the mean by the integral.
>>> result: 0.077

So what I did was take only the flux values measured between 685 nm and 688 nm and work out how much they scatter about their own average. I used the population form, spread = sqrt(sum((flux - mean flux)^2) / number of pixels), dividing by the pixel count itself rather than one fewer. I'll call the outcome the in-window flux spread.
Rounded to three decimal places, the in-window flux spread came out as 0.254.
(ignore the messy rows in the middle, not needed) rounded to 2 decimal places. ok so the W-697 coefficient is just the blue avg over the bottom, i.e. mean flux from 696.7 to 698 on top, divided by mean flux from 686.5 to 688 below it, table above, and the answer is 0.99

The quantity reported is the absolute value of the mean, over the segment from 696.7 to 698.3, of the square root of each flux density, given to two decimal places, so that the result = 2.77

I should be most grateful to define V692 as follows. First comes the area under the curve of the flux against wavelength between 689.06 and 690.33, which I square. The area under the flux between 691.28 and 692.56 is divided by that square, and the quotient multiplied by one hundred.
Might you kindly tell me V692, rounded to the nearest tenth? 11.0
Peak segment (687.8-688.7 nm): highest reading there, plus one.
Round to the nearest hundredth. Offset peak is 8.90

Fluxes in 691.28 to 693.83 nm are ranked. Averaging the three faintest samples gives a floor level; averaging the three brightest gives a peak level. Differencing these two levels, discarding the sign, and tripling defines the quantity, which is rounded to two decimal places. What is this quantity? 0.88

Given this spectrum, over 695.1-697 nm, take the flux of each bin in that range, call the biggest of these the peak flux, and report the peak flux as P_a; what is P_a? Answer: 7.66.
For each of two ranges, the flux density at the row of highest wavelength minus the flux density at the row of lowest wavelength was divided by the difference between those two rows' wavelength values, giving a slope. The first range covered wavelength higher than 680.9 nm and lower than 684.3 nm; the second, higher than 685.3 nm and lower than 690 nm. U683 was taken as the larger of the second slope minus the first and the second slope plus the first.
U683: 0.12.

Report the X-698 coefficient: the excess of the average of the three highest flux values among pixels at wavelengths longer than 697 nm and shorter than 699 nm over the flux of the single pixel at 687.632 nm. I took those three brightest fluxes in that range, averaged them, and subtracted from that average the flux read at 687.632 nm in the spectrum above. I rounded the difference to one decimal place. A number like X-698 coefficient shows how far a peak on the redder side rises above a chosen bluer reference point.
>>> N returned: 0.5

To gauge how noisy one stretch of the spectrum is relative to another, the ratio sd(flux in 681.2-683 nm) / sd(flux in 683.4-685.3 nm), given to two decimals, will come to 0.75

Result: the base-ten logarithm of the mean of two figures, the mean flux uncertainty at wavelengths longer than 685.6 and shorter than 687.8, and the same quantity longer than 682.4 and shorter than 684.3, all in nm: -0.599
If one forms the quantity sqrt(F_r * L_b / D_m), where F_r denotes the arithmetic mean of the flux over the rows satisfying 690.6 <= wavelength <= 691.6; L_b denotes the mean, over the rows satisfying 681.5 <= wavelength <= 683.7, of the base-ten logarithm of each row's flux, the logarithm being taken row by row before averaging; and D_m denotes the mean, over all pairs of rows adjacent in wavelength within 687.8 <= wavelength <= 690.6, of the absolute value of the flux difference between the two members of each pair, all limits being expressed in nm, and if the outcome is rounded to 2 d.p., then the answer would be 4.93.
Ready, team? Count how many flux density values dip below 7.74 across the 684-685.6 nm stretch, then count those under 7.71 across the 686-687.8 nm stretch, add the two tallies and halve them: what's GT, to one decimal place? 3.0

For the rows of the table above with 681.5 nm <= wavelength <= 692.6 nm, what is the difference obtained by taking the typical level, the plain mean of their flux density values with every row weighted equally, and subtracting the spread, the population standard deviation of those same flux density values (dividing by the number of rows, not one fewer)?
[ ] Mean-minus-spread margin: 7.38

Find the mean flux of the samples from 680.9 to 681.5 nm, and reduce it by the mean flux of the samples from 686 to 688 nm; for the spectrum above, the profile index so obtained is -0.12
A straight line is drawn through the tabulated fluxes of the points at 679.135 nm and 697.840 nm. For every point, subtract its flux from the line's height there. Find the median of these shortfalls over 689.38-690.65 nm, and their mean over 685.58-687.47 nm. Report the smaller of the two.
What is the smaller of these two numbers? 0.046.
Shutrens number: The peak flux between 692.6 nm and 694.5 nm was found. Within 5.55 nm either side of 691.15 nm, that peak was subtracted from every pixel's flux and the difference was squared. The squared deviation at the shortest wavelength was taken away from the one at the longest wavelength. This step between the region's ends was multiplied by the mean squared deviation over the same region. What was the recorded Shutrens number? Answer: 0.016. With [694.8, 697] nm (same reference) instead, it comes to 0.046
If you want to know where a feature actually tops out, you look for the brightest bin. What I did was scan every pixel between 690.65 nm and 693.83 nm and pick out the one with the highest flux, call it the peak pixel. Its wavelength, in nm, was 690.806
